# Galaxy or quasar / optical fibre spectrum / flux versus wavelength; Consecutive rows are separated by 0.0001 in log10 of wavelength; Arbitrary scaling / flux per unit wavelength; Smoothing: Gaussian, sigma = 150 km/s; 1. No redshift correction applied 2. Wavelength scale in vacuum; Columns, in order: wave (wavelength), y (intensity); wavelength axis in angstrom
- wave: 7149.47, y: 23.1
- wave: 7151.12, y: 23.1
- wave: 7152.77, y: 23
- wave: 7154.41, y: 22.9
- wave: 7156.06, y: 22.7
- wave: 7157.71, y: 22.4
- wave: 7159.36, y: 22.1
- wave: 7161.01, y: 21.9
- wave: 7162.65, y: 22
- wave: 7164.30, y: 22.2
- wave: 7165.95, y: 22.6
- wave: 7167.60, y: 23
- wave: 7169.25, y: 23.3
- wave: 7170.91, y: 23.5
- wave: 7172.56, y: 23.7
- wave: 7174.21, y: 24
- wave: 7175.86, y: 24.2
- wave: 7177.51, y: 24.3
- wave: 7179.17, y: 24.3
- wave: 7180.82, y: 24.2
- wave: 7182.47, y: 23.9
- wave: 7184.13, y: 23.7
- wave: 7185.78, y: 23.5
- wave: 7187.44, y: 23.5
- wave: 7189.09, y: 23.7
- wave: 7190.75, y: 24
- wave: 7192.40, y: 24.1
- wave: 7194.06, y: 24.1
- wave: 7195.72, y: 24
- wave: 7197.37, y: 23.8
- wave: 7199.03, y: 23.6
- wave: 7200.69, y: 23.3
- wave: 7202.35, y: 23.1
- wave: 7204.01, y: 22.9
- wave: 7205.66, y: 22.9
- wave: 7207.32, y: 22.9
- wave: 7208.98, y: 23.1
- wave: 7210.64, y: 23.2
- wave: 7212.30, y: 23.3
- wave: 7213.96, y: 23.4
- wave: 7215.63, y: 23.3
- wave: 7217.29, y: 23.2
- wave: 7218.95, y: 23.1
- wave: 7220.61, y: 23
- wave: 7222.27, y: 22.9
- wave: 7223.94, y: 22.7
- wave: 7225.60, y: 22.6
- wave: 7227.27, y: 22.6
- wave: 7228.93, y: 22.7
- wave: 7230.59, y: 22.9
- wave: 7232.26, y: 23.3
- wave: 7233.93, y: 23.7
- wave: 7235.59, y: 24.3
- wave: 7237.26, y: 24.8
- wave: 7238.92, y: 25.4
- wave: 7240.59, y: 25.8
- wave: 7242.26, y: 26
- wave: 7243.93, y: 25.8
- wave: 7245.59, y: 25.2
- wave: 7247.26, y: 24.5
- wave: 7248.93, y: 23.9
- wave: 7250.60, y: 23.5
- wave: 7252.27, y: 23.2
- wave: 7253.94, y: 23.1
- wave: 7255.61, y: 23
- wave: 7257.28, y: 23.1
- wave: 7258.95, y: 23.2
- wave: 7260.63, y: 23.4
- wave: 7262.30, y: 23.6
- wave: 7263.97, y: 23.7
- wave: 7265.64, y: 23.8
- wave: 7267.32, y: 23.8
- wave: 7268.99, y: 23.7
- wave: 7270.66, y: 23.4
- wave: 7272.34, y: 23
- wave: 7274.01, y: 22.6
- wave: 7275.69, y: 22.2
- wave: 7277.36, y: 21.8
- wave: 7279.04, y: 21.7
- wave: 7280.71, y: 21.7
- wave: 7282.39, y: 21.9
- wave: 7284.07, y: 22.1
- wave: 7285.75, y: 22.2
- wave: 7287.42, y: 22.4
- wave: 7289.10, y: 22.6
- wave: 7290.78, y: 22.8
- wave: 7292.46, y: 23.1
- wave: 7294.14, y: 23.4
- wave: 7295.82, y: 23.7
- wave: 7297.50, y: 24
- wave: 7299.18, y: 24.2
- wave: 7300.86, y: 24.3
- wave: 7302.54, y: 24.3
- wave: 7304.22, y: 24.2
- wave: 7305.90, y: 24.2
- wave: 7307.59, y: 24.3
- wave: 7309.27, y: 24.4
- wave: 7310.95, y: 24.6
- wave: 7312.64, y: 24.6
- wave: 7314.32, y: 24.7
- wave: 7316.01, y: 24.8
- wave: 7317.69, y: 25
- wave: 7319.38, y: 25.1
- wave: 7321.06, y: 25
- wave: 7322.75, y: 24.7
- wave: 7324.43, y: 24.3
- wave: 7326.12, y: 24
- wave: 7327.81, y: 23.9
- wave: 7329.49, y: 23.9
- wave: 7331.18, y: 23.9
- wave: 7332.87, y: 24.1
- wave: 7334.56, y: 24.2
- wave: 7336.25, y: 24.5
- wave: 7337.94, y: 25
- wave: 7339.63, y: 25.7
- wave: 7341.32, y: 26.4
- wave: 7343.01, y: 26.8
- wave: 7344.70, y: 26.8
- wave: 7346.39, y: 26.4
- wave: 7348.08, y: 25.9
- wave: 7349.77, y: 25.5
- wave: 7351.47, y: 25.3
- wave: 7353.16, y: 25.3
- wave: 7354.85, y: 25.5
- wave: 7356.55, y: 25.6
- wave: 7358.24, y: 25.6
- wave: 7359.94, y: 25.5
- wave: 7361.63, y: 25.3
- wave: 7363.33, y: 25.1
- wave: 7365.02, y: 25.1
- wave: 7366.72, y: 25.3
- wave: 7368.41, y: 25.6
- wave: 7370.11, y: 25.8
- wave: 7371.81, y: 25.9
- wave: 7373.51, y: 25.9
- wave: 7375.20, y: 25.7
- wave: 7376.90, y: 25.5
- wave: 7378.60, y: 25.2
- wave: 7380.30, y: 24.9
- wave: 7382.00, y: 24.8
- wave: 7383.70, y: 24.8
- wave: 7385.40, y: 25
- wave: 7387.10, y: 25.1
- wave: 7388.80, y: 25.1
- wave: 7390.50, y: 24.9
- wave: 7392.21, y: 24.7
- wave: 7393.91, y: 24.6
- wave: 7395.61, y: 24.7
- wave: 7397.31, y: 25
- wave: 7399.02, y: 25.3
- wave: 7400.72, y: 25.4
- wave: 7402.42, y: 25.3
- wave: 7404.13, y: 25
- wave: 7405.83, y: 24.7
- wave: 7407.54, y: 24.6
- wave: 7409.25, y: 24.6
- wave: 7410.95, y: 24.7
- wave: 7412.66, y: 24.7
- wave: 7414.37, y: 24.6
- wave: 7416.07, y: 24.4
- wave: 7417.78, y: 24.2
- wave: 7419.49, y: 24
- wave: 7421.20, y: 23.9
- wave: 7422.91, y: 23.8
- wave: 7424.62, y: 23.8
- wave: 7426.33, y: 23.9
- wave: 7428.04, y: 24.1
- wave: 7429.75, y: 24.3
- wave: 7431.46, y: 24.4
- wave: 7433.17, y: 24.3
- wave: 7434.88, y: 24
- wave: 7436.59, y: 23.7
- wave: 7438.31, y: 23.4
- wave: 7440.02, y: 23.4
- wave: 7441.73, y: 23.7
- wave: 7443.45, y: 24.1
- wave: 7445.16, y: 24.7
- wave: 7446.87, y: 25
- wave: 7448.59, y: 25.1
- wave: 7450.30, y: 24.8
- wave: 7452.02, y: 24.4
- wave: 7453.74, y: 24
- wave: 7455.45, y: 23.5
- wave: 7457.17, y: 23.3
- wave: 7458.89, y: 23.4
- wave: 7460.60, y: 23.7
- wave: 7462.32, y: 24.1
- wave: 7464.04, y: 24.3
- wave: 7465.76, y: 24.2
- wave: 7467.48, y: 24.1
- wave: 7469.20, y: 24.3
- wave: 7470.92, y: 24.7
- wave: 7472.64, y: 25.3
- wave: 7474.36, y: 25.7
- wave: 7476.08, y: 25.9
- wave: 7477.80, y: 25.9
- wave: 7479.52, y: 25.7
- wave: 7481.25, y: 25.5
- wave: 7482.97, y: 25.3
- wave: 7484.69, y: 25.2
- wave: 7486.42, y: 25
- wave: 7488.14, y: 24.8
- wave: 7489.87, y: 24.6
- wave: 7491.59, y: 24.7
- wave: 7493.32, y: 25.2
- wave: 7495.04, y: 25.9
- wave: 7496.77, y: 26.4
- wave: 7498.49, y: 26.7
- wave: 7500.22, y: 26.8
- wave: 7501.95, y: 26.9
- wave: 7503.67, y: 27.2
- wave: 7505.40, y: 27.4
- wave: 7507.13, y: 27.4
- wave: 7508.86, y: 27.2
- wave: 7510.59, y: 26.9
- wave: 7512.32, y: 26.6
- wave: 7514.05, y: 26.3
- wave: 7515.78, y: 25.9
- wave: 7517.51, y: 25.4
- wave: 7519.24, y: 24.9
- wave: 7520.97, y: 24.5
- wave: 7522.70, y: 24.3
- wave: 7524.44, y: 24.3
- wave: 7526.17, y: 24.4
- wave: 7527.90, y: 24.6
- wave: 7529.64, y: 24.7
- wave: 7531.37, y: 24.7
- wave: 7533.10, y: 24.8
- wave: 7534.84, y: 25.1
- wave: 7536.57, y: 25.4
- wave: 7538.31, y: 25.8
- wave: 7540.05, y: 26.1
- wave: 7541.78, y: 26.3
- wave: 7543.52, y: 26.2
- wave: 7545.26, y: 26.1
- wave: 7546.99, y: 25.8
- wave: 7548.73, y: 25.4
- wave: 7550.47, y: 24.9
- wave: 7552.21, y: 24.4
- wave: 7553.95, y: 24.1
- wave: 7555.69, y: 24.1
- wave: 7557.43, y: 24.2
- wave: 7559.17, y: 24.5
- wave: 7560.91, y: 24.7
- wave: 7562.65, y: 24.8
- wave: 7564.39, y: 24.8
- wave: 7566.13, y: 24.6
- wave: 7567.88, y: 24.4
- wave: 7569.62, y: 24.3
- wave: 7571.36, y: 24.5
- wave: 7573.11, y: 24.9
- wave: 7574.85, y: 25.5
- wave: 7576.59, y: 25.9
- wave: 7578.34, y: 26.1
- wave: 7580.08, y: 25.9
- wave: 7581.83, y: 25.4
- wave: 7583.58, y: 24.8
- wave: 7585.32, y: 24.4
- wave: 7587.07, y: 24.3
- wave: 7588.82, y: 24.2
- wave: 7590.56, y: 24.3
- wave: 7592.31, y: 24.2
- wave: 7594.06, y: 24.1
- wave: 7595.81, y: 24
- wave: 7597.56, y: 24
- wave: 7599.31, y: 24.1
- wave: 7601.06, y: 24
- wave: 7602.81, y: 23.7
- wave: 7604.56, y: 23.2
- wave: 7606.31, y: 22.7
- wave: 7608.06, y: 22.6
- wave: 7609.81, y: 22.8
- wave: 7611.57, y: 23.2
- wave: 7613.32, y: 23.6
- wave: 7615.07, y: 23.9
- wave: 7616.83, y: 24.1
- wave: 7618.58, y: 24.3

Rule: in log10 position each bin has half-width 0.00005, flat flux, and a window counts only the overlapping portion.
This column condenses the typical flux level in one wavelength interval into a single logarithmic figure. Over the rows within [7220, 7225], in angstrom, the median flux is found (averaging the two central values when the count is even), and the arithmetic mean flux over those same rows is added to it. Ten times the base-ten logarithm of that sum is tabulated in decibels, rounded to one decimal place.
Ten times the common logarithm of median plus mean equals 16.6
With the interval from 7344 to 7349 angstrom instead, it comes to 17.2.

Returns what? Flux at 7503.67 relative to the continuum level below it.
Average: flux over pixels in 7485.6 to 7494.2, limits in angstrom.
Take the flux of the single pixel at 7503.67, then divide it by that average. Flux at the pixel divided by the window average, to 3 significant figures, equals 1.09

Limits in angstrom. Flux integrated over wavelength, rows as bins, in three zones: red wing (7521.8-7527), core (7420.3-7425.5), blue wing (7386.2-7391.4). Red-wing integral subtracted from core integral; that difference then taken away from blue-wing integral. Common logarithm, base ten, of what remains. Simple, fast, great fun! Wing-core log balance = 2.12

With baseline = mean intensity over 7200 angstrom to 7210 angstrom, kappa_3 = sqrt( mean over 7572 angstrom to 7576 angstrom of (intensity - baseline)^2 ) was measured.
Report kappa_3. 2.2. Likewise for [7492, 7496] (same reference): 2.5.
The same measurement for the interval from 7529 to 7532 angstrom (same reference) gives 1.7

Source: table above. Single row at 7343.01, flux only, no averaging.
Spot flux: 26.8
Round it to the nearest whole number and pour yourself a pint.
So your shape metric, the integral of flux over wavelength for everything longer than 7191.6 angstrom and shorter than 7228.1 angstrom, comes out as 848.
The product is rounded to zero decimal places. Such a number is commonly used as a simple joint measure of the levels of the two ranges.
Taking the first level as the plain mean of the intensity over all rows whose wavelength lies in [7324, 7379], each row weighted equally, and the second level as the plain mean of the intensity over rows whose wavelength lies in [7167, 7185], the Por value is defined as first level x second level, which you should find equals 603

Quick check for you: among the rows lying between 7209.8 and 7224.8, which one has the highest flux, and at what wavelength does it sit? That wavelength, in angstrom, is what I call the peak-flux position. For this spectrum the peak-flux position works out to 7213.96 angstrom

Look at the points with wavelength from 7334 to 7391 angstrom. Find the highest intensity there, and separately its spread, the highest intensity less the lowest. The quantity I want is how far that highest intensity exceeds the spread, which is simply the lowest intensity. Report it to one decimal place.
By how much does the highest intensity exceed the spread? 24.2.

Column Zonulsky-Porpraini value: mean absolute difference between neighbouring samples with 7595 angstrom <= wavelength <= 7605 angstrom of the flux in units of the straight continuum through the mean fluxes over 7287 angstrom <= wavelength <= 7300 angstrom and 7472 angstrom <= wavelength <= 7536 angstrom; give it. 0.0079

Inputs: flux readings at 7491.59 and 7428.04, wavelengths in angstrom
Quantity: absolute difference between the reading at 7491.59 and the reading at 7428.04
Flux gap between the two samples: 0.60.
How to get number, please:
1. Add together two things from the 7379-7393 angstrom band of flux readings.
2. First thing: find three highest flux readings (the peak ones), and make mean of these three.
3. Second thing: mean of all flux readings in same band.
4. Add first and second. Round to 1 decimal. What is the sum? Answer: 50.0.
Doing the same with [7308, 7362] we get 51.7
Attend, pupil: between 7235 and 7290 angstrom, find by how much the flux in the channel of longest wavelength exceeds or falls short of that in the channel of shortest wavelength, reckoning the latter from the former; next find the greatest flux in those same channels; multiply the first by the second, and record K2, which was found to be -44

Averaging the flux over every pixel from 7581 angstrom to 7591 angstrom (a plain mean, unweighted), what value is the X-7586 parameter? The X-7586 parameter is 24.6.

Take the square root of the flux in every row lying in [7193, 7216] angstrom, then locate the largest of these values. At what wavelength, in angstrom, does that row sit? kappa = 7194.06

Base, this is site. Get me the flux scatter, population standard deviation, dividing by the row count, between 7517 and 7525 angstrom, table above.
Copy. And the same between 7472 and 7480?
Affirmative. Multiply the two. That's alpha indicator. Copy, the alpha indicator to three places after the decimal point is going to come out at 0.092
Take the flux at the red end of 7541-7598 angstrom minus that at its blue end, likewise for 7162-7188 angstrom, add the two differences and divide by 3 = -0.27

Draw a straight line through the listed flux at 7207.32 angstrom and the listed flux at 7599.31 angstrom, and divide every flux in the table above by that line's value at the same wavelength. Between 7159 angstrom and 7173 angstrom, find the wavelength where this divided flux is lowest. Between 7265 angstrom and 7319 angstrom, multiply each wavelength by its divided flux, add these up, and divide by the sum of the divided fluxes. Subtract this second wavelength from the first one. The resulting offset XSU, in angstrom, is -131.1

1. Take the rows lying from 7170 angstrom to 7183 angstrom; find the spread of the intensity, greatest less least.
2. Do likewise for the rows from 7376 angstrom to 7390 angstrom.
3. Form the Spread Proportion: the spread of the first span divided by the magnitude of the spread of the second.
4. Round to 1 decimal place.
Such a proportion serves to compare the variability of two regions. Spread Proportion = 1.1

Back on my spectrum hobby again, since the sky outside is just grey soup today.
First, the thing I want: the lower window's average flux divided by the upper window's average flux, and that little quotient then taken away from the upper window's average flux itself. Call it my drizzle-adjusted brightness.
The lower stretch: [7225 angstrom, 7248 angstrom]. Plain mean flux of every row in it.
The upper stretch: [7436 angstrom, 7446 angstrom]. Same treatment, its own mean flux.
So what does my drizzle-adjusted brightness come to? 22.8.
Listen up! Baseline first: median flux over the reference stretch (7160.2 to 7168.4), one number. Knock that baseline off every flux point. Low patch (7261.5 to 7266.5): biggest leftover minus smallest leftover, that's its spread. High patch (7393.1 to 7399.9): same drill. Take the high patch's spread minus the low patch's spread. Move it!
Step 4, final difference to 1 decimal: 0.5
